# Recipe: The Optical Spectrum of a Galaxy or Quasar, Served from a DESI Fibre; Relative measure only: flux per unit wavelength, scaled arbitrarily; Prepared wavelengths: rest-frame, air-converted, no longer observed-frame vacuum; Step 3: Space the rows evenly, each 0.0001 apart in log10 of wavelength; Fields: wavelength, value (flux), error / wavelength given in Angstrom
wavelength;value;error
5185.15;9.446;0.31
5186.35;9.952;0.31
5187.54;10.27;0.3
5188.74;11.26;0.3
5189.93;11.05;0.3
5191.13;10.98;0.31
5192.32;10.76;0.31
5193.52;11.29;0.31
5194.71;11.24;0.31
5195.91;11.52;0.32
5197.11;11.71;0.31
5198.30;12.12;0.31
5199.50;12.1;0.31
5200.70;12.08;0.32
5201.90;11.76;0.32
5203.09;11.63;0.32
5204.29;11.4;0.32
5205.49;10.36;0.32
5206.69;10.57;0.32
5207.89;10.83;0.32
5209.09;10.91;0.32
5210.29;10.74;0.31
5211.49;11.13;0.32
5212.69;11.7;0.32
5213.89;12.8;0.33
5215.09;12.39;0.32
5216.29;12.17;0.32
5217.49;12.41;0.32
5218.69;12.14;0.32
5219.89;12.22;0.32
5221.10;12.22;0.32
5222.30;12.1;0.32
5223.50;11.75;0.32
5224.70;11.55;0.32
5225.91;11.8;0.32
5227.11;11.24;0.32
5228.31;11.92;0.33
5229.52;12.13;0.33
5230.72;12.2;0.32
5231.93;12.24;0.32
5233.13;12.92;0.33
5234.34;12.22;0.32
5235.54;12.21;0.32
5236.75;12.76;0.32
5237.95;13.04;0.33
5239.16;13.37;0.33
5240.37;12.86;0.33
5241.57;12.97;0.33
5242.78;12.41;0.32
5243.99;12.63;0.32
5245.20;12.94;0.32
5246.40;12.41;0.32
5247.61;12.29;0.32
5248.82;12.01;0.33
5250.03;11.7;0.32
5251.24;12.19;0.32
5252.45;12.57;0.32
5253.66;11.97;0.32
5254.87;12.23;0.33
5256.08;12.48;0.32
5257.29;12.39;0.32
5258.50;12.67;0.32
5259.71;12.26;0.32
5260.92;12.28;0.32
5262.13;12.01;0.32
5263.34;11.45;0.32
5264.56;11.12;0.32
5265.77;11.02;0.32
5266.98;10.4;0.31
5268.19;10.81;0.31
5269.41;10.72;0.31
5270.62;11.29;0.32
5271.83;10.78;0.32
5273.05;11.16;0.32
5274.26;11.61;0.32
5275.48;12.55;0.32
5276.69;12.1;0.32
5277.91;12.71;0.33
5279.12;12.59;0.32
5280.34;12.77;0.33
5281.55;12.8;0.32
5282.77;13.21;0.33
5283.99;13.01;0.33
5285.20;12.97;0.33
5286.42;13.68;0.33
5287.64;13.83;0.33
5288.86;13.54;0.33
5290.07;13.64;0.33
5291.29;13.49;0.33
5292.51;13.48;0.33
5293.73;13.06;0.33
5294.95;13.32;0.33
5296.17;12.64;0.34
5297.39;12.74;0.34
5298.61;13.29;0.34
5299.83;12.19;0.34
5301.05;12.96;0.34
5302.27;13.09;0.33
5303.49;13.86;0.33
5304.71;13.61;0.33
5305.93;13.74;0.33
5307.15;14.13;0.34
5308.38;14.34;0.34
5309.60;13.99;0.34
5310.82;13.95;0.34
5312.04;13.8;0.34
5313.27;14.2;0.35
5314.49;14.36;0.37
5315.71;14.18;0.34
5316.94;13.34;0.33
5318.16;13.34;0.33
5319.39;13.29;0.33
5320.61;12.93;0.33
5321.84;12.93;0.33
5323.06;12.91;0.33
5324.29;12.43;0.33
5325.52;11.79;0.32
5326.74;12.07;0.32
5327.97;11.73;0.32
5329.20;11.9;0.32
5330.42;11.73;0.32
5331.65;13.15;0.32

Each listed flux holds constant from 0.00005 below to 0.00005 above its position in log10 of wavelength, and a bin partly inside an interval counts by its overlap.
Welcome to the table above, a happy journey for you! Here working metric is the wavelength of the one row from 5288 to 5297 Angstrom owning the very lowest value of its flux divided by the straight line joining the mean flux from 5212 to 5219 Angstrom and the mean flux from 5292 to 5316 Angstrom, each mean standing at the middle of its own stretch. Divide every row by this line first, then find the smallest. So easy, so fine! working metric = 5296.17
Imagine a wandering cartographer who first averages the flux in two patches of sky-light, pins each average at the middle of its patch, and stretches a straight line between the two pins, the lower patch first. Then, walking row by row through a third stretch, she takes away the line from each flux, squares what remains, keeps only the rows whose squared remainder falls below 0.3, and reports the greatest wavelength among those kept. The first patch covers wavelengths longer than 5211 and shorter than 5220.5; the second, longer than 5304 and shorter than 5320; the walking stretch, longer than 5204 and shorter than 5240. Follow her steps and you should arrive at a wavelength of 5237.95 Angstrom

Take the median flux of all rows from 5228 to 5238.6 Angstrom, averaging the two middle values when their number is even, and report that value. 12.2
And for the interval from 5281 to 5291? 13.4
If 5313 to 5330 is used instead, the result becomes 12.9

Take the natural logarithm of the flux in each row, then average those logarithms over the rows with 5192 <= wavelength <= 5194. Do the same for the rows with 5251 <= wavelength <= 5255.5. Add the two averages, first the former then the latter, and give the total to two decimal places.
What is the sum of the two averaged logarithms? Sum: 4.90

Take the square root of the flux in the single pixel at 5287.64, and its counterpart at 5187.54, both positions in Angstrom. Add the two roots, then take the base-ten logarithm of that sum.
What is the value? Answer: 0.840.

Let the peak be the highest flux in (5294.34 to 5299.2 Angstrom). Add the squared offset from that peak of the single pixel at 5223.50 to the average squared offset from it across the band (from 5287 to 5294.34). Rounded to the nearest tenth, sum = 2.6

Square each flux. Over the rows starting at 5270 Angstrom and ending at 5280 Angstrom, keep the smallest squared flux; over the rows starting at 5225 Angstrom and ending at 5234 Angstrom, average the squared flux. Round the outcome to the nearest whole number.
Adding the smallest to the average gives 262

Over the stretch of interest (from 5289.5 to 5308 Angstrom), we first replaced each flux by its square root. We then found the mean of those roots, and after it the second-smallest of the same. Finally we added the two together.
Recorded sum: 7.20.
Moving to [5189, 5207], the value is 6.62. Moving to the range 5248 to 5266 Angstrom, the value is 6.80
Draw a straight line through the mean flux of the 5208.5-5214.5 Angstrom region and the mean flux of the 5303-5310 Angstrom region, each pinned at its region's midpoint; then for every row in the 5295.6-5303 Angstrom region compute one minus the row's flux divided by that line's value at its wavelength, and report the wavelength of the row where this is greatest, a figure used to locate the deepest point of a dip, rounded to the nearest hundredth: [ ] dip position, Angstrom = 5299.83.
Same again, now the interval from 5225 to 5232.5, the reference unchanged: 5227.11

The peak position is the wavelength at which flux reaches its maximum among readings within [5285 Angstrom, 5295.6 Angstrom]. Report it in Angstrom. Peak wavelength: 5287.64 Angstrom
